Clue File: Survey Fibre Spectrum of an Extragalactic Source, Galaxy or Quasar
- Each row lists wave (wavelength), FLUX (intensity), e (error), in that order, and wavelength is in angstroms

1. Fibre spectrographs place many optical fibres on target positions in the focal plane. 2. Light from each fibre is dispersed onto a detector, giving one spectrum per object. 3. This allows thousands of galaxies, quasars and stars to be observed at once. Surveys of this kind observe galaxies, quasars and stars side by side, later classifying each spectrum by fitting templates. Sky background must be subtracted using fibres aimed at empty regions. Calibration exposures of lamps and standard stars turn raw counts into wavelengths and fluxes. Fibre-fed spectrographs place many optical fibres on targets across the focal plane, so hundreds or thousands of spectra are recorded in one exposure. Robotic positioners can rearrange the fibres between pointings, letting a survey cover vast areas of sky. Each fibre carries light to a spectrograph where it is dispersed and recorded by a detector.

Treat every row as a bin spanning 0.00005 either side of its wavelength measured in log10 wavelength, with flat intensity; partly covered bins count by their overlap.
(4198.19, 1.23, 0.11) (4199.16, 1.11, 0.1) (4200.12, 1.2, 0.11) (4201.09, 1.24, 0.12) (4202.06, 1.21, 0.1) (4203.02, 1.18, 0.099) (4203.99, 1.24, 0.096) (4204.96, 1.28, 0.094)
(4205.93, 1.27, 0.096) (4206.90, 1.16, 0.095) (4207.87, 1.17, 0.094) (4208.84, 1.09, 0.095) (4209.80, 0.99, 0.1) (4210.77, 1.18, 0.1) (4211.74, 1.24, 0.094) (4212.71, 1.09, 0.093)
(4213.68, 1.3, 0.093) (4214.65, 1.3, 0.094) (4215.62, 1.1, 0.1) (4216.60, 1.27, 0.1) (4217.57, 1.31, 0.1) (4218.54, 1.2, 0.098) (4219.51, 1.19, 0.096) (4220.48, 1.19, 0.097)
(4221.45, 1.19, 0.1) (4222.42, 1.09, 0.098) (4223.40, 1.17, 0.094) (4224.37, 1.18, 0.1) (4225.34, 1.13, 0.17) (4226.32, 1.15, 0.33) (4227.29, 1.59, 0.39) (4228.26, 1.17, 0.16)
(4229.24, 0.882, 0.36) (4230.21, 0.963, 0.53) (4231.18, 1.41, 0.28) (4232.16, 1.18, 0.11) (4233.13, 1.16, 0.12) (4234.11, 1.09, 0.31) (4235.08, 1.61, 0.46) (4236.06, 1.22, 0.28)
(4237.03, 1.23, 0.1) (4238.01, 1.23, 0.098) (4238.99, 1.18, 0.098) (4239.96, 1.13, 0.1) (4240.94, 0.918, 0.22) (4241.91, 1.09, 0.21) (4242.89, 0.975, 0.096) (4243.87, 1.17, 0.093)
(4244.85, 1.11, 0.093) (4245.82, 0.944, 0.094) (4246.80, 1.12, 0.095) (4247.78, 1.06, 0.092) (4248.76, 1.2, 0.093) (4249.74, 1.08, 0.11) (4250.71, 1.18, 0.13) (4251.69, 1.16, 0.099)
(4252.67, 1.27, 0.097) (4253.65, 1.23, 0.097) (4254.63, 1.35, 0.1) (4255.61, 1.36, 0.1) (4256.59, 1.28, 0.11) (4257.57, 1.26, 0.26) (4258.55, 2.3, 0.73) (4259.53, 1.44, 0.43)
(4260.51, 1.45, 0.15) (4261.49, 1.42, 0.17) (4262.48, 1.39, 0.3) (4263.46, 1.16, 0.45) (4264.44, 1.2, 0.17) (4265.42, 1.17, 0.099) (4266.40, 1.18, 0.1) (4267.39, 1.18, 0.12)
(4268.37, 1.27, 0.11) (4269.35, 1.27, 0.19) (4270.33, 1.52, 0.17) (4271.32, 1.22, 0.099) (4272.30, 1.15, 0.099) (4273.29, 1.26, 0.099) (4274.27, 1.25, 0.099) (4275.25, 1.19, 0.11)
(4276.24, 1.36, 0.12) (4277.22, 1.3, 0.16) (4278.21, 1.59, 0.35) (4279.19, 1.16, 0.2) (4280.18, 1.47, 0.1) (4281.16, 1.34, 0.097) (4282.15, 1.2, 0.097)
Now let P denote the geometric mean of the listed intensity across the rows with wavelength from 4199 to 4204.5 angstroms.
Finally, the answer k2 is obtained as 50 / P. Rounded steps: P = 1.20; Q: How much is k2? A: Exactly 42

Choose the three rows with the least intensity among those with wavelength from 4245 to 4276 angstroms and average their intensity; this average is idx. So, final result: 1.03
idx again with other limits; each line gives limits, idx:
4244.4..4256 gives 1.03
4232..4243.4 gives 0.99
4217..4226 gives 1.13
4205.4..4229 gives 1.06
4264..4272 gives 1.18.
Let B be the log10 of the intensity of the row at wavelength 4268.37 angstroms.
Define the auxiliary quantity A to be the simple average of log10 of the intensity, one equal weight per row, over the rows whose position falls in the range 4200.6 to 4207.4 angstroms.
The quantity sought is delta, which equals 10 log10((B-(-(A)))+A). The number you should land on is -5.53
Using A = 0.088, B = 0.10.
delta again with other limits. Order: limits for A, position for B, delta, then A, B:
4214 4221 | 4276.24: -5.13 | 0.087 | 0.13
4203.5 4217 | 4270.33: -4.80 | 0.075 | 0.18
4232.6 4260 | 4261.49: -5.01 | 0.082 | 0.15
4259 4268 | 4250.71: -5.41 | 0.108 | 0.07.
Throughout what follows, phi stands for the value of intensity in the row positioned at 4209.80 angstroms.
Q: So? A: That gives 0.99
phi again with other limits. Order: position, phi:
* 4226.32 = 1.15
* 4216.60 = 1.27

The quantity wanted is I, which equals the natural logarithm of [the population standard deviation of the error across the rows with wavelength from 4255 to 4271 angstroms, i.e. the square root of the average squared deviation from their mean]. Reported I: -1.8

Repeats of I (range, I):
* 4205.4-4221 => -5.9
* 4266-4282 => -2.7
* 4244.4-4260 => -1.8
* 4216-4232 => -2.0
